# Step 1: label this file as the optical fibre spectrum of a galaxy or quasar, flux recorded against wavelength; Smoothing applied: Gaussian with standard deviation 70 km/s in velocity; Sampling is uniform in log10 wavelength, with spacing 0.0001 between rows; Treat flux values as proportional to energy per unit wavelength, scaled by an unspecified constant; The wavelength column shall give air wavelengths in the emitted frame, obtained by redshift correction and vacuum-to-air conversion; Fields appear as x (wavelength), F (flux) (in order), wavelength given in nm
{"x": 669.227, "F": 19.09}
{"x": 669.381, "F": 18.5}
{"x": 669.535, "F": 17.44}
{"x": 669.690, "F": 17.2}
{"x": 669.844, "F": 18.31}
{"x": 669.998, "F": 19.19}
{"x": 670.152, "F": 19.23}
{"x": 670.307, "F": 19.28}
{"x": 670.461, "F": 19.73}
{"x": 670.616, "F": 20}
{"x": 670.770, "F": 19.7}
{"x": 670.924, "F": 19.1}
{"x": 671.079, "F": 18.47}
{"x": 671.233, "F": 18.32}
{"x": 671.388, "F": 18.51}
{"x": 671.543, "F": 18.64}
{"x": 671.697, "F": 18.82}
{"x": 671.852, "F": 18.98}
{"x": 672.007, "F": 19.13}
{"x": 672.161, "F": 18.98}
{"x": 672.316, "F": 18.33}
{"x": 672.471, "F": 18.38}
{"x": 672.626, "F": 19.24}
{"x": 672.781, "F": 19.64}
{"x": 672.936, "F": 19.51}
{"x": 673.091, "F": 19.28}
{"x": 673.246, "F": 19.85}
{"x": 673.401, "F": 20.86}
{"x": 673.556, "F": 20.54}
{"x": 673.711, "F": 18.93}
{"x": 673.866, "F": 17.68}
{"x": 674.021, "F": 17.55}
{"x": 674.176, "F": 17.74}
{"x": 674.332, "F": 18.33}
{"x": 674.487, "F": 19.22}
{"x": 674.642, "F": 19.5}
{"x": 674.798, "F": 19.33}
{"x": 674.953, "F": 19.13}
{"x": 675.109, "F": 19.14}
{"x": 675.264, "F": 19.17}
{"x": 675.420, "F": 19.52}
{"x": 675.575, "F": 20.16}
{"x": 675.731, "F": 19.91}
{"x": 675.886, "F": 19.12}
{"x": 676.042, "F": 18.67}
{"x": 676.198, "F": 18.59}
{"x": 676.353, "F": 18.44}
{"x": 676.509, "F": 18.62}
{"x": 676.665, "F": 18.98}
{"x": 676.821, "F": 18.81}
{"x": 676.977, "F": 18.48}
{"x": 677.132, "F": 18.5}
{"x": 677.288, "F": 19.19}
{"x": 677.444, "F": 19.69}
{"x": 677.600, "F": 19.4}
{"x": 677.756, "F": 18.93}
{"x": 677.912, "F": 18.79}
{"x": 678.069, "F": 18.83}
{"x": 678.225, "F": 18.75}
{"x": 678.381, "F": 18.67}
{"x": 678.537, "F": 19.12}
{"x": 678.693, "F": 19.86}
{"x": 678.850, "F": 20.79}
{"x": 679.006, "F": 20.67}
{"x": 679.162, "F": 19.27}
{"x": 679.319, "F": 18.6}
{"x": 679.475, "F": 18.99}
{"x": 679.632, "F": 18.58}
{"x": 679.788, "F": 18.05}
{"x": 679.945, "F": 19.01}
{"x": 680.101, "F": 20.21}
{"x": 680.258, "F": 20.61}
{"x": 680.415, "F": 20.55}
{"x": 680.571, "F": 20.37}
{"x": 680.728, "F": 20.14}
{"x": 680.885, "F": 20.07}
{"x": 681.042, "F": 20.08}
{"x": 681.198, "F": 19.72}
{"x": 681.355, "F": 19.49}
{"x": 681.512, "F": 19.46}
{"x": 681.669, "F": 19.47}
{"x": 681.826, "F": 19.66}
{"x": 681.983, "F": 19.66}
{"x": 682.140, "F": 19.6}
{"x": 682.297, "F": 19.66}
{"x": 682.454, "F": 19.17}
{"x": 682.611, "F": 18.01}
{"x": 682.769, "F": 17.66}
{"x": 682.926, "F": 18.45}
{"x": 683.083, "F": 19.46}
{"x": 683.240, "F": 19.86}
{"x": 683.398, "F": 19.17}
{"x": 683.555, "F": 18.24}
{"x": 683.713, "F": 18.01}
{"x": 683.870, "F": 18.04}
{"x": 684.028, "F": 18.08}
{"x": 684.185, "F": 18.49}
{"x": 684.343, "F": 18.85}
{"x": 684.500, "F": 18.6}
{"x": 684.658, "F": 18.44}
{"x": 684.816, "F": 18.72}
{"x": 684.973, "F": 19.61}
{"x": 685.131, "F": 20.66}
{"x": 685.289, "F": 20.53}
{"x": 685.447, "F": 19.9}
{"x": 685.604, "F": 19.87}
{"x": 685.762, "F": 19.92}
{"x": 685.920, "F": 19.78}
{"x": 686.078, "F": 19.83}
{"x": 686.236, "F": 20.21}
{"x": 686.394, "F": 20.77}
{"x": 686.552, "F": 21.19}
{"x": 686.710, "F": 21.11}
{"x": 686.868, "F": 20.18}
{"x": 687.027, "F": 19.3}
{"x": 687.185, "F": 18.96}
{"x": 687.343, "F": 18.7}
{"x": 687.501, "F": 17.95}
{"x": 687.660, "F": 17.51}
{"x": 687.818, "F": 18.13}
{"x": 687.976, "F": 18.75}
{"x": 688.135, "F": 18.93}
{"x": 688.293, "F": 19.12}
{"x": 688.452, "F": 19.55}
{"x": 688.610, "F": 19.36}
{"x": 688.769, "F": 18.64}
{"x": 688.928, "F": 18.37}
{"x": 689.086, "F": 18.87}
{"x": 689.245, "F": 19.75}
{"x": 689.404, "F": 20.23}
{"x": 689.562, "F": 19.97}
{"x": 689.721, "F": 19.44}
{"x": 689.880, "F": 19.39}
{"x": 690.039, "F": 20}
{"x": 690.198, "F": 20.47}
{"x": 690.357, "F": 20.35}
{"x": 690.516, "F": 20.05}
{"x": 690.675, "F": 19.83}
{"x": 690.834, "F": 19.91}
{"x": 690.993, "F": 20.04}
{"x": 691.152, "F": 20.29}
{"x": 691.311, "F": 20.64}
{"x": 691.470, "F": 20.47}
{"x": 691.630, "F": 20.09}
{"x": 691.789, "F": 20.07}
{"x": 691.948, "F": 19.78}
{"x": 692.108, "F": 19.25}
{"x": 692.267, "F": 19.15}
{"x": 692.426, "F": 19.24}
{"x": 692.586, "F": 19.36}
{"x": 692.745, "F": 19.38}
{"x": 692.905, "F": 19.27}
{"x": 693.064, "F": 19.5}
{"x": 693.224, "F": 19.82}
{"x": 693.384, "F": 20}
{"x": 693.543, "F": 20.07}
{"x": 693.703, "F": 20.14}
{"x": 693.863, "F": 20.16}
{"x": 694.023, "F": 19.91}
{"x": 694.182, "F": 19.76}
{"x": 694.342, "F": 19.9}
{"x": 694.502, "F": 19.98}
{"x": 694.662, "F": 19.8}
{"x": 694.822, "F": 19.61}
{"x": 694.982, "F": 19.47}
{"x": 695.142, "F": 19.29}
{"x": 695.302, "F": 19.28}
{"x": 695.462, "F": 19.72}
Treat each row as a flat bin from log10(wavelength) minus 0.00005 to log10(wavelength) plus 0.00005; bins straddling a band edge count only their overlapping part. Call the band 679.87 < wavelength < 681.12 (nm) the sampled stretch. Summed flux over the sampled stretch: 161.0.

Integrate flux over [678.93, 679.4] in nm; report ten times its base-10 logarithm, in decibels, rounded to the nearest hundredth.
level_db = 9.62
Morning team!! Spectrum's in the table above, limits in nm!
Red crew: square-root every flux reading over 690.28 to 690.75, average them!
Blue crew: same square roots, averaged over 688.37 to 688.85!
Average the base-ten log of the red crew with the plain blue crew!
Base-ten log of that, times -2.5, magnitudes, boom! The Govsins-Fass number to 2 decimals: -1.00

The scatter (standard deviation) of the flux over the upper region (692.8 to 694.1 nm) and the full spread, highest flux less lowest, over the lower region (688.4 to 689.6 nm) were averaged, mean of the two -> 1.1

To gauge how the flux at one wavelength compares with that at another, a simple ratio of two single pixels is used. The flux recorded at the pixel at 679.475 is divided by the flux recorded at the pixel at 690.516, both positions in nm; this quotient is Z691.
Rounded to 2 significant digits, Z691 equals 0.95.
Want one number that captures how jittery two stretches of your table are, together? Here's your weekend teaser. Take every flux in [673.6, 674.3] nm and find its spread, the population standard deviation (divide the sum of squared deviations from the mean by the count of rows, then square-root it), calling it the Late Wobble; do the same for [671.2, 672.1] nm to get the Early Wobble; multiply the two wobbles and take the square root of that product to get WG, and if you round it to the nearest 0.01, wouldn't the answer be 0.39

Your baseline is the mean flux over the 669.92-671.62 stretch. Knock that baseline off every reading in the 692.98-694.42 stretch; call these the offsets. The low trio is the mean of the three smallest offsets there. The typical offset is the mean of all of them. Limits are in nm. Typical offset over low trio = 1.4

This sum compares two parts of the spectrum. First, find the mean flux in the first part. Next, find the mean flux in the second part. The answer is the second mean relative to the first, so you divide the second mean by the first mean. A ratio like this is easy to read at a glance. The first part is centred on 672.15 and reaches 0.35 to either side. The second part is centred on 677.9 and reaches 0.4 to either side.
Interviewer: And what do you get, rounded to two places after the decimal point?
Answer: 1.01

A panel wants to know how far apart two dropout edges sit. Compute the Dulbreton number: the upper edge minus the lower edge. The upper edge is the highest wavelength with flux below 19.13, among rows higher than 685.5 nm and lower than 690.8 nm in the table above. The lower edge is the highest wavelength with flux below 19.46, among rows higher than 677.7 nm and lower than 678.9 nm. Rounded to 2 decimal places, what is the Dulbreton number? 10.55 nm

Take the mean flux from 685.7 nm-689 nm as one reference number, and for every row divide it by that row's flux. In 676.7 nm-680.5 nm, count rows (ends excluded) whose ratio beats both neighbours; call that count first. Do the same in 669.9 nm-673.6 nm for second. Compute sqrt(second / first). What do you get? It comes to 0.77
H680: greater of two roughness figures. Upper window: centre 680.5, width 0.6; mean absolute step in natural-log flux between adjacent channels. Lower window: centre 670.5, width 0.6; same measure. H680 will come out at 0.017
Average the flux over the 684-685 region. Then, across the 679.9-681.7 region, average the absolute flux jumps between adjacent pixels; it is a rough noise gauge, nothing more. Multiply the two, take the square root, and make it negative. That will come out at -2.2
